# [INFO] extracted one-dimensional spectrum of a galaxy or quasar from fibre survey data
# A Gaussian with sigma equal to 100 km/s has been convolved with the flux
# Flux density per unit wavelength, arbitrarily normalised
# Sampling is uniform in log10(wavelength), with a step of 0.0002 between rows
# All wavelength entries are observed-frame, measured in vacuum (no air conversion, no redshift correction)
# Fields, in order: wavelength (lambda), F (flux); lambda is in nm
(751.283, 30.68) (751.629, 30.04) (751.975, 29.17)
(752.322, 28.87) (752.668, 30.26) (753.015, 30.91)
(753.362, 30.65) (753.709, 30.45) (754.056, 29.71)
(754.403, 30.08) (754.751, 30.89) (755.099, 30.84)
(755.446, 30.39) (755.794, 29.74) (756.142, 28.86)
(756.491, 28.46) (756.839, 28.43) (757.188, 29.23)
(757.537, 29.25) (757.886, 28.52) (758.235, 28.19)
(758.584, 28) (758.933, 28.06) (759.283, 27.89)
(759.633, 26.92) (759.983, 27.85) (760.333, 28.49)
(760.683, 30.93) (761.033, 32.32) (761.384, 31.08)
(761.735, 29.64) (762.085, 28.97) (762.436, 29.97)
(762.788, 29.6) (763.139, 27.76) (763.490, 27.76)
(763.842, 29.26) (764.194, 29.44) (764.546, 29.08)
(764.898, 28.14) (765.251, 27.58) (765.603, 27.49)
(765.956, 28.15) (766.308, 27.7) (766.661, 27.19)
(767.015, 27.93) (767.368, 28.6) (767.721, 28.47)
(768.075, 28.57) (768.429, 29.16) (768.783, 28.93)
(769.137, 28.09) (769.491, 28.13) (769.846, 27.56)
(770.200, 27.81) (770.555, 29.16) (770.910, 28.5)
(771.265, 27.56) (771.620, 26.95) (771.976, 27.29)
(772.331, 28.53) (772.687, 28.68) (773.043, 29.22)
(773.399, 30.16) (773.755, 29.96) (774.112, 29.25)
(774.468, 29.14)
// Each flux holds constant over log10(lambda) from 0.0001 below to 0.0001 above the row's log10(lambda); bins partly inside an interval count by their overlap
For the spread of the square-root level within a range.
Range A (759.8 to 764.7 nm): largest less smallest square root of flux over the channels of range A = 0.42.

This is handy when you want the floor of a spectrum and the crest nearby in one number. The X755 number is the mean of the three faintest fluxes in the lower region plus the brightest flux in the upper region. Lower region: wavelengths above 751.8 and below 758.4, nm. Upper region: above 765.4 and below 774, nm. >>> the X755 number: 58.5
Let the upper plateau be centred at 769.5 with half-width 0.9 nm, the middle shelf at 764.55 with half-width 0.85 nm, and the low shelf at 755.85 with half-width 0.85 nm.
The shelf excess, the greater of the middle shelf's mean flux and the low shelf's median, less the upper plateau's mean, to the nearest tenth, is 1.6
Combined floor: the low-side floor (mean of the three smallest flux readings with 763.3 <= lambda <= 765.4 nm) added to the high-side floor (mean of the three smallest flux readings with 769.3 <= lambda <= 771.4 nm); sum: 55.5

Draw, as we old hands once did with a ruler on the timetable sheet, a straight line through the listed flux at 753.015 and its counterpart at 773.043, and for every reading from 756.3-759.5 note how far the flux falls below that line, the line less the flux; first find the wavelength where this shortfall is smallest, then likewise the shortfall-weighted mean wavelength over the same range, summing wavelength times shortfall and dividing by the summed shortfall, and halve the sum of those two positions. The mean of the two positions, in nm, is 757.76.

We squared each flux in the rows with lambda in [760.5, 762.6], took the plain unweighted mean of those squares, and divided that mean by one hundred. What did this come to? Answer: 9.31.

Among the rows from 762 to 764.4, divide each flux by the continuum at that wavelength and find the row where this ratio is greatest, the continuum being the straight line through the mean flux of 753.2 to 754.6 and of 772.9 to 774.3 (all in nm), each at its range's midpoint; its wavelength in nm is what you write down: 762.436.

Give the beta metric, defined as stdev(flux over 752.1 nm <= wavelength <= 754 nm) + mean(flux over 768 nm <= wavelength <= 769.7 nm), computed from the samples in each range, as 29.3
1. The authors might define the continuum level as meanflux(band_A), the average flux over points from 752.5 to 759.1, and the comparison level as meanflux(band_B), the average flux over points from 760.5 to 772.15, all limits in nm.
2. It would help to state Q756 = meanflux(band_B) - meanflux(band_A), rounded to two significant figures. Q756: -0.89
